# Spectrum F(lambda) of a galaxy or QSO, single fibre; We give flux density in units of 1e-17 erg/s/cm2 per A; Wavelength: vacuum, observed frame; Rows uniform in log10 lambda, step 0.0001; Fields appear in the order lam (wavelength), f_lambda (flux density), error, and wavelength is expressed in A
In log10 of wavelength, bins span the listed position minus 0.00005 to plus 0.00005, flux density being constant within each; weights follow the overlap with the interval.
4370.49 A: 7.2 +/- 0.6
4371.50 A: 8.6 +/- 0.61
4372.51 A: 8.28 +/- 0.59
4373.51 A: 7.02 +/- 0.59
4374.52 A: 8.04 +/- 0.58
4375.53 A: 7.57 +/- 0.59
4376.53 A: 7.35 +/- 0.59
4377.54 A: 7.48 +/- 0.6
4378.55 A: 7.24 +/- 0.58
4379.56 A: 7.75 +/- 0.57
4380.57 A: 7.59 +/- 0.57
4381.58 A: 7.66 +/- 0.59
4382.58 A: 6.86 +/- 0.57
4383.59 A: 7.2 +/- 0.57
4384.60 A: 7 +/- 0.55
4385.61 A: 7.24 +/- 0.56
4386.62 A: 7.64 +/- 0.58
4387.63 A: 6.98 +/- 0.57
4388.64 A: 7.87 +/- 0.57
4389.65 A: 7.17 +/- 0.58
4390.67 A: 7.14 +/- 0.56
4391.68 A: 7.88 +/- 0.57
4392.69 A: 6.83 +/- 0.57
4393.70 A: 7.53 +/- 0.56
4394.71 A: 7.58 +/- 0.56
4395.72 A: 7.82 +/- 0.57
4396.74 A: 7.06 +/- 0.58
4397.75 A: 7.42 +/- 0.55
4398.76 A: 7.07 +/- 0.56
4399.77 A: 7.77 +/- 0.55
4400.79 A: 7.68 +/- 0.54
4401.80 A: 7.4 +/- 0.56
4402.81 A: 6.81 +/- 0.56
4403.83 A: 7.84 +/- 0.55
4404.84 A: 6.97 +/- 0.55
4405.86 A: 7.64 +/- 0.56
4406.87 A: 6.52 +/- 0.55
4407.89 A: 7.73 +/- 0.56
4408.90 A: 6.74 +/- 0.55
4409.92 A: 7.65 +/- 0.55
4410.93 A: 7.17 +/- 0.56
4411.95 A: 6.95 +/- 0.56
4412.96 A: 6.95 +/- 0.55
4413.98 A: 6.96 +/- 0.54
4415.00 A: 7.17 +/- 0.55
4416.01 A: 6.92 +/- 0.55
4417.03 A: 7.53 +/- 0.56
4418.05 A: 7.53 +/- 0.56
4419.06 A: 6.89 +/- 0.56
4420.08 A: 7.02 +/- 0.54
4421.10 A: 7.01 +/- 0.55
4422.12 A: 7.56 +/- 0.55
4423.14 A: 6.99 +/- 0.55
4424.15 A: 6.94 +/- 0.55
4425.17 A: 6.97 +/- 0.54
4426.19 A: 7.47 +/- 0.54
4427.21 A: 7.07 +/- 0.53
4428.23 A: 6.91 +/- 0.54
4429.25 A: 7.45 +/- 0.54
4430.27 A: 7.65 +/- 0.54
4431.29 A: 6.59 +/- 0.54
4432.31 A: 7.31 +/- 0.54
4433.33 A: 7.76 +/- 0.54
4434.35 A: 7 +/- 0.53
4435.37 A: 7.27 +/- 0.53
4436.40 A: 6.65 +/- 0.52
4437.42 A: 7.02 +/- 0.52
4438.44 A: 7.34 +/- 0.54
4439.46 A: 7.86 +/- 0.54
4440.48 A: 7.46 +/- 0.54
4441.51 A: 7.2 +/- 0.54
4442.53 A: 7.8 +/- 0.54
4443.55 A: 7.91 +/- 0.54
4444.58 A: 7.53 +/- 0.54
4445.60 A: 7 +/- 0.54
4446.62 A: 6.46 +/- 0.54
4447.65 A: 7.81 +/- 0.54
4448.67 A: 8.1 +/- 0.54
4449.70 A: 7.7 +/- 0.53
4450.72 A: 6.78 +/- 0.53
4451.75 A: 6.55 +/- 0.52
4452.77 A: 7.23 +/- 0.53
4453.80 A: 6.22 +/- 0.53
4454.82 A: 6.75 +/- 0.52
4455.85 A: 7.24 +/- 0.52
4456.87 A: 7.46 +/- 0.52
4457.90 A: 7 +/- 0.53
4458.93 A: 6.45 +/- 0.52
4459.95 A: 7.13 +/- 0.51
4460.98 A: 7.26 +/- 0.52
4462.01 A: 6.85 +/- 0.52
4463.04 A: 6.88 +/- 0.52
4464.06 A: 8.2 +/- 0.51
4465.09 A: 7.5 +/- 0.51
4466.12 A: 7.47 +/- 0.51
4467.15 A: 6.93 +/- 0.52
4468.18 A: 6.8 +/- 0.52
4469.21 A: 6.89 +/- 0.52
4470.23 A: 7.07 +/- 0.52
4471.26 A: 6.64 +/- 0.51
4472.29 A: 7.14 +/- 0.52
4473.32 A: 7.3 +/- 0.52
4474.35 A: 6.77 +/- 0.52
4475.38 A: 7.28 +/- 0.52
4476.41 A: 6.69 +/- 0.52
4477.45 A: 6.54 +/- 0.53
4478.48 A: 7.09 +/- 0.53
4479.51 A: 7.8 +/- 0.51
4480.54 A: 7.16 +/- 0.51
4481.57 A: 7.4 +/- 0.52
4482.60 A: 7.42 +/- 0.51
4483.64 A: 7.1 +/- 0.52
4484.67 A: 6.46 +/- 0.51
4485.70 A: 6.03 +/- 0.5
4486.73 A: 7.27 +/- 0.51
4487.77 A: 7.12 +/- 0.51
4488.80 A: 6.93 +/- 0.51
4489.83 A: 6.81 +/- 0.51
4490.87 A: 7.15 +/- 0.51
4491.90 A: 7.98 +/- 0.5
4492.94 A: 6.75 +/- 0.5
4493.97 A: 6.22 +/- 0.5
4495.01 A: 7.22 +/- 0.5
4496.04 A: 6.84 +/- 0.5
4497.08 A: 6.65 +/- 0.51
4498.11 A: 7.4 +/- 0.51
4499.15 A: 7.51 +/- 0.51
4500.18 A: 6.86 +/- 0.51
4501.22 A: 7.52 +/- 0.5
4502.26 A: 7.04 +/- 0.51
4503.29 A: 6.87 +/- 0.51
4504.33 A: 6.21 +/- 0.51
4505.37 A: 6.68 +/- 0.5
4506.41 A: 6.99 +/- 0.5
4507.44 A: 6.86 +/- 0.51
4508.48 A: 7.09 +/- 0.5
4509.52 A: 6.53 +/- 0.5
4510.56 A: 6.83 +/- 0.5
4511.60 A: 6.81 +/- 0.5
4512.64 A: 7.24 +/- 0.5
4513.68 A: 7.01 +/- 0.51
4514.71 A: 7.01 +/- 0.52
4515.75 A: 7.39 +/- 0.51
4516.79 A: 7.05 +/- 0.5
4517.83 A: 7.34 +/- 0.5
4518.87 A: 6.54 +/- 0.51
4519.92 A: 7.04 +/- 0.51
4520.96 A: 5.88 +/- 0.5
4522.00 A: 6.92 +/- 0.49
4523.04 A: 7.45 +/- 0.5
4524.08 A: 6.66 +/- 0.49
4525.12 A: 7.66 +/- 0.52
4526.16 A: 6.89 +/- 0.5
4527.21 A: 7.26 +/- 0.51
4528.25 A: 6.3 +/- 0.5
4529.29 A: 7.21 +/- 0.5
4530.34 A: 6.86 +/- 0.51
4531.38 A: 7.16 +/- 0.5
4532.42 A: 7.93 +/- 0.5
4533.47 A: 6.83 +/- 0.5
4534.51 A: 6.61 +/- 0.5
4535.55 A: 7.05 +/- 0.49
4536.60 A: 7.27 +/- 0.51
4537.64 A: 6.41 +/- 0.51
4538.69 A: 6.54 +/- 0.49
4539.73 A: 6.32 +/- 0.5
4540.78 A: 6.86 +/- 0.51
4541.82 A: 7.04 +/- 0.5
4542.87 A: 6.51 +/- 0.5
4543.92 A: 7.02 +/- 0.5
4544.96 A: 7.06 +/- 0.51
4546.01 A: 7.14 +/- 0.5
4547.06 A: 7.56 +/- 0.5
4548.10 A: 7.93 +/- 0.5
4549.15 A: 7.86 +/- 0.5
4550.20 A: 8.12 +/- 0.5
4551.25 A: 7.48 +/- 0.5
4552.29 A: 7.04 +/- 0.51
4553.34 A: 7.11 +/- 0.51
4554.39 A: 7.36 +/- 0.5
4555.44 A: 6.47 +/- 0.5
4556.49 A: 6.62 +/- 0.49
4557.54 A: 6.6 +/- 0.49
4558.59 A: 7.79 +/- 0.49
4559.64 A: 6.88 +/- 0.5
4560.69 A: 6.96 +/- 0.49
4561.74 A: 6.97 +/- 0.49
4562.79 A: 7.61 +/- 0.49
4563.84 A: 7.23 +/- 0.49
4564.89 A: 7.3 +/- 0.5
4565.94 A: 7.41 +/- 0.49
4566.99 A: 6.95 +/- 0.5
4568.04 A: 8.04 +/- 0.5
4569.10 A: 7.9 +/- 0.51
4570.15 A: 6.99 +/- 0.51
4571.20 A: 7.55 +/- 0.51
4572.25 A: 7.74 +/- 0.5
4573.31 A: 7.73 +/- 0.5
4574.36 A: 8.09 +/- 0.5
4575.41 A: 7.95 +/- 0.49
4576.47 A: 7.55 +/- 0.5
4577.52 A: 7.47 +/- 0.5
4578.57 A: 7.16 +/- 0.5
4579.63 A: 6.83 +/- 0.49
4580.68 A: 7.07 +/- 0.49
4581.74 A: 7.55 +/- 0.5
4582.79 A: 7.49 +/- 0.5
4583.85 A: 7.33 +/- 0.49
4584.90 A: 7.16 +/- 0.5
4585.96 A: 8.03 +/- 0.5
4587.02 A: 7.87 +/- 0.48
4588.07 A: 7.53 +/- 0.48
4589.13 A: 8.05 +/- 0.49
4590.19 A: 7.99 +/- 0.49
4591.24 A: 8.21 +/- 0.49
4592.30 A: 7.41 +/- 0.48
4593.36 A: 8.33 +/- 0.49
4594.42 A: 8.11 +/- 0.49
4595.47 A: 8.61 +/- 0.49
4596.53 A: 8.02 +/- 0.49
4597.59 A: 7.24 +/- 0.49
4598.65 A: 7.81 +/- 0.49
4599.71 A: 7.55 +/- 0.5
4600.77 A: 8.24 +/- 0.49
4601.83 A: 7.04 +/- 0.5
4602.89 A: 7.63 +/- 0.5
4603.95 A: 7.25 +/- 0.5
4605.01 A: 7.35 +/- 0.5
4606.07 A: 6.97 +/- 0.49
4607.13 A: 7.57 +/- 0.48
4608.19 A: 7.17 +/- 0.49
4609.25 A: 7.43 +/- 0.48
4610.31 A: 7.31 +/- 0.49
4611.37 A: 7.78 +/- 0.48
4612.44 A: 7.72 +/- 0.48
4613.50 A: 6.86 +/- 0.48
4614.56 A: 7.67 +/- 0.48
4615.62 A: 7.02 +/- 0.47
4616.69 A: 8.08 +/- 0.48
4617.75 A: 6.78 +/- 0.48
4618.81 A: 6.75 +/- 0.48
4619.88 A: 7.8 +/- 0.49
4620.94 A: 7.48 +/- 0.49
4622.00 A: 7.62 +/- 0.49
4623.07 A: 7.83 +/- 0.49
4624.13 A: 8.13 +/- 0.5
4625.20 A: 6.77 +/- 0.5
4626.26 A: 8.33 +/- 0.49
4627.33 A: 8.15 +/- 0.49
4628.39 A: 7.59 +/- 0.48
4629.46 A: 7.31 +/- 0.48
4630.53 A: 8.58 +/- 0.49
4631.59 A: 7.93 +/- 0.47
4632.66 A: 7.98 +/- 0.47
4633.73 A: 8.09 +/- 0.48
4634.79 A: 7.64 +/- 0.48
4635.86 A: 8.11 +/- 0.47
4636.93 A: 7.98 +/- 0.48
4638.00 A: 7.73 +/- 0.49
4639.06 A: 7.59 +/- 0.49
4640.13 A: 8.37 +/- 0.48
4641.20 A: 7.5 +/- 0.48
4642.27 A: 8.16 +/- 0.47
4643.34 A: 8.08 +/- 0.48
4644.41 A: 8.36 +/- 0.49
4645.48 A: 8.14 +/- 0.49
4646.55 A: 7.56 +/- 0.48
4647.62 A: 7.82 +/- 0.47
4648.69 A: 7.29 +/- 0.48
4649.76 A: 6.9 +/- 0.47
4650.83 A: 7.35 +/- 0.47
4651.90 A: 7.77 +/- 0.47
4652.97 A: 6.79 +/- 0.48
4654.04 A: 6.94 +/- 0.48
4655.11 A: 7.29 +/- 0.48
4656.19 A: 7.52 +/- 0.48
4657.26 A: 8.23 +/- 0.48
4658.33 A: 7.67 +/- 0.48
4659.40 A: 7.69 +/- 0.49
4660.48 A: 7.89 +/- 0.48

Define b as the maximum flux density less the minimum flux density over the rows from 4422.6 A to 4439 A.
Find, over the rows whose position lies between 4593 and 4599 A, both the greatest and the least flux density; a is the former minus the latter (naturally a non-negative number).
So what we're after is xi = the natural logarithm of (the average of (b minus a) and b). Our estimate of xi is -0.72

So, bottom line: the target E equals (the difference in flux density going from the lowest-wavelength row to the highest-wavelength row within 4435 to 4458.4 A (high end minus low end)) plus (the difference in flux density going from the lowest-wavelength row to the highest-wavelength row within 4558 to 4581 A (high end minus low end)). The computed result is -1.0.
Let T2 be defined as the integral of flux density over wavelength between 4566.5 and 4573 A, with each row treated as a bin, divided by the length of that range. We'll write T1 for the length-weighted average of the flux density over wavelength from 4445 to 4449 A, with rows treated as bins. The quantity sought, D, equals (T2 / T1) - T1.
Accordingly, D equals -6.3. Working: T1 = 7.32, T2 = 7.53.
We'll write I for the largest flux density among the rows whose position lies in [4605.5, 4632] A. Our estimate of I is 8.58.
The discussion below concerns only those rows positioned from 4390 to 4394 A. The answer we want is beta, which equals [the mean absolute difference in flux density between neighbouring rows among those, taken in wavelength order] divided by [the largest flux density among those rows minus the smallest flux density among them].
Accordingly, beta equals 0.8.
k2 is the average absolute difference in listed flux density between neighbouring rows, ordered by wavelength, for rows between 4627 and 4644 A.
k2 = 0.45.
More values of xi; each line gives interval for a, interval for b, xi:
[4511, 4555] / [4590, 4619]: -0.30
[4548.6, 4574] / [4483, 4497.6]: 0.12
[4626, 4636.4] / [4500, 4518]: -0.39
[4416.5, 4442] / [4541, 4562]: 0.01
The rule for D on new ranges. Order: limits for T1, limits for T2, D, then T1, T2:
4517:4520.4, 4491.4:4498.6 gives -6.0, 6.96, 7.00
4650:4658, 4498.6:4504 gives -6.4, 7.40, 7.13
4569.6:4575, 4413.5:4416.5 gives -6.7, 7.64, 7.03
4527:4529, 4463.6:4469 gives -5.7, 6.77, 7.33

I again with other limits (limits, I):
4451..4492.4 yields 8.2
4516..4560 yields 8.12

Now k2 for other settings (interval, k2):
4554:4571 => 0.47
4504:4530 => 0.52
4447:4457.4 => 0.53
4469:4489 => 0.43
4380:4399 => 0.48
